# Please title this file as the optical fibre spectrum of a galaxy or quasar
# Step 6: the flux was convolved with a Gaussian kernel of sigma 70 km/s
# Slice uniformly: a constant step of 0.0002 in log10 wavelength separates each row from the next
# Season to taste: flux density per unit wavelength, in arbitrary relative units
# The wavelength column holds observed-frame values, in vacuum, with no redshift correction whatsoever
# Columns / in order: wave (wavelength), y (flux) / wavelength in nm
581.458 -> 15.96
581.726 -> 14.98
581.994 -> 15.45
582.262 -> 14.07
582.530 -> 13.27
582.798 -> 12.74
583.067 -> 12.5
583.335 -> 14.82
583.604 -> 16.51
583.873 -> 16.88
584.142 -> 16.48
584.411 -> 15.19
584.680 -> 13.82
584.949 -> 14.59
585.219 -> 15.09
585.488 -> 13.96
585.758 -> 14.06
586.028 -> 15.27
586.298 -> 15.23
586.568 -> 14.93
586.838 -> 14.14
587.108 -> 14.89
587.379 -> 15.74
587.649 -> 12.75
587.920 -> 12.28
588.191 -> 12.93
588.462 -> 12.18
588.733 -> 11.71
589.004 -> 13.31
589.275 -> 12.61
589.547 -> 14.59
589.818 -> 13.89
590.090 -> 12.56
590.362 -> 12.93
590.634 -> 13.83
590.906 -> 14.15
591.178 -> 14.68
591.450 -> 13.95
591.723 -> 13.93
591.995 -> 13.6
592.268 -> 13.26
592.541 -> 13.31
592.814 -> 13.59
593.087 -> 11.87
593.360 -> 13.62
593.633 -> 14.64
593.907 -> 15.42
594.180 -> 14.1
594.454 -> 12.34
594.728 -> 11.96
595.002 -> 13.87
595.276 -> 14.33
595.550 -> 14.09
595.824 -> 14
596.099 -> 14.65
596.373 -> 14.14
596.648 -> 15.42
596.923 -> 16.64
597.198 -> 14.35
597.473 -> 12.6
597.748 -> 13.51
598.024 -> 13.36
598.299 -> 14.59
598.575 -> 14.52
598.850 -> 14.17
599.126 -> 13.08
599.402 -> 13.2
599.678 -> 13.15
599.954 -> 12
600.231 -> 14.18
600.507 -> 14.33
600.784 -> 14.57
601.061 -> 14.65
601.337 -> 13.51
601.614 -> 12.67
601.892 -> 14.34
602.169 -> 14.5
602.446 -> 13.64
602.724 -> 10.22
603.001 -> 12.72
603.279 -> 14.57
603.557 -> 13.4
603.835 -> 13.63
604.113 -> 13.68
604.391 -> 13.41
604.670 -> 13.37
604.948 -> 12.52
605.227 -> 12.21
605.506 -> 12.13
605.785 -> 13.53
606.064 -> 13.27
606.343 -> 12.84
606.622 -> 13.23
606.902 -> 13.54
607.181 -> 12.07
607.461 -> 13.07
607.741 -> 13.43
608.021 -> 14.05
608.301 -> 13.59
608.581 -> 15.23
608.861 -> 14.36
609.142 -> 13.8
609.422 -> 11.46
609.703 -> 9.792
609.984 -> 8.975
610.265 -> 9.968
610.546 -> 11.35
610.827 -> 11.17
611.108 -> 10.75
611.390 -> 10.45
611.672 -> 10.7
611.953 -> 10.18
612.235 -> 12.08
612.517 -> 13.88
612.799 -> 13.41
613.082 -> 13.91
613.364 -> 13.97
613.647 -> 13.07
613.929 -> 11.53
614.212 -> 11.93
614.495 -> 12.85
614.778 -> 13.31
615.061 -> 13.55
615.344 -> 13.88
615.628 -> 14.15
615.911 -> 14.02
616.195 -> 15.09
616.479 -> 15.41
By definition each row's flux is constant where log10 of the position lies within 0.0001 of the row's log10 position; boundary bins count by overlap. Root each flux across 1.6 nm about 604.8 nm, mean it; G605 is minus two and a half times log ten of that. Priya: -1.387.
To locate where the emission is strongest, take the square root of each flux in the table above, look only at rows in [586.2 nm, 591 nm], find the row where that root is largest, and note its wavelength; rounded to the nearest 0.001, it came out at 587.379 nm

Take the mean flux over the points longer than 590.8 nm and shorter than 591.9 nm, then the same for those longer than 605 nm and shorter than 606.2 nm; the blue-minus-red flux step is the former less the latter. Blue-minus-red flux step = 1.4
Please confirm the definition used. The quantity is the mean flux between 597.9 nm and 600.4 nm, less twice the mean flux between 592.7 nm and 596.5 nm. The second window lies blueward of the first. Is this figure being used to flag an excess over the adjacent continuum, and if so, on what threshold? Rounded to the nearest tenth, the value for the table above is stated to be -13.9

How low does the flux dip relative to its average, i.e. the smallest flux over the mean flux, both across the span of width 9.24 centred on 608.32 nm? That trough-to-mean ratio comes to 0.72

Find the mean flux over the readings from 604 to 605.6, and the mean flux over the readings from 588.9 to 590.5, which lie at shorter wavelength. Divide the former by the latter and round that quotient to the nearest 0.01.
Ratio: 0.97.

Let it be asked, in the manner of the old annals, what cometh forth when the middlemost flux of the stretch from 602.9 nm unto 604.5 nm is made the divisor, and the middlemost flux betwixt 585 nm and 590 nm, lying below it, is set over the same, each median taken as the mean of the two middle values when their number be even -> 1.04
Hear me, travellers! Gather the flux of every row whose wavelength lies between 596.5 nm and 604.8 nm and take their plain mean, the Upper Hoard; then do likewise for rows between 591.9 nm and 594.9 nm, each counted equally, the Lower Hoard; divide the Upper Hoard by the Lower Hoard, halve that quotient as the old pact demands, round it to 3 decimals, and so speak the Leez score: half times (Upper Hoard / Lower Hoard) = 0.511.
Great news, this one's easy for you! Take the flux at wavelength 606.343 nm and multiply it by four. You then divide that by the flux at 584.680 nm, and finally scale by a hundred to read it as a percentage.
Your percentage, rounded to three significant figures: 372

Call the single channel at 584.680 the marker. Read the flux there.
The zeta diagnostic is 13.82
